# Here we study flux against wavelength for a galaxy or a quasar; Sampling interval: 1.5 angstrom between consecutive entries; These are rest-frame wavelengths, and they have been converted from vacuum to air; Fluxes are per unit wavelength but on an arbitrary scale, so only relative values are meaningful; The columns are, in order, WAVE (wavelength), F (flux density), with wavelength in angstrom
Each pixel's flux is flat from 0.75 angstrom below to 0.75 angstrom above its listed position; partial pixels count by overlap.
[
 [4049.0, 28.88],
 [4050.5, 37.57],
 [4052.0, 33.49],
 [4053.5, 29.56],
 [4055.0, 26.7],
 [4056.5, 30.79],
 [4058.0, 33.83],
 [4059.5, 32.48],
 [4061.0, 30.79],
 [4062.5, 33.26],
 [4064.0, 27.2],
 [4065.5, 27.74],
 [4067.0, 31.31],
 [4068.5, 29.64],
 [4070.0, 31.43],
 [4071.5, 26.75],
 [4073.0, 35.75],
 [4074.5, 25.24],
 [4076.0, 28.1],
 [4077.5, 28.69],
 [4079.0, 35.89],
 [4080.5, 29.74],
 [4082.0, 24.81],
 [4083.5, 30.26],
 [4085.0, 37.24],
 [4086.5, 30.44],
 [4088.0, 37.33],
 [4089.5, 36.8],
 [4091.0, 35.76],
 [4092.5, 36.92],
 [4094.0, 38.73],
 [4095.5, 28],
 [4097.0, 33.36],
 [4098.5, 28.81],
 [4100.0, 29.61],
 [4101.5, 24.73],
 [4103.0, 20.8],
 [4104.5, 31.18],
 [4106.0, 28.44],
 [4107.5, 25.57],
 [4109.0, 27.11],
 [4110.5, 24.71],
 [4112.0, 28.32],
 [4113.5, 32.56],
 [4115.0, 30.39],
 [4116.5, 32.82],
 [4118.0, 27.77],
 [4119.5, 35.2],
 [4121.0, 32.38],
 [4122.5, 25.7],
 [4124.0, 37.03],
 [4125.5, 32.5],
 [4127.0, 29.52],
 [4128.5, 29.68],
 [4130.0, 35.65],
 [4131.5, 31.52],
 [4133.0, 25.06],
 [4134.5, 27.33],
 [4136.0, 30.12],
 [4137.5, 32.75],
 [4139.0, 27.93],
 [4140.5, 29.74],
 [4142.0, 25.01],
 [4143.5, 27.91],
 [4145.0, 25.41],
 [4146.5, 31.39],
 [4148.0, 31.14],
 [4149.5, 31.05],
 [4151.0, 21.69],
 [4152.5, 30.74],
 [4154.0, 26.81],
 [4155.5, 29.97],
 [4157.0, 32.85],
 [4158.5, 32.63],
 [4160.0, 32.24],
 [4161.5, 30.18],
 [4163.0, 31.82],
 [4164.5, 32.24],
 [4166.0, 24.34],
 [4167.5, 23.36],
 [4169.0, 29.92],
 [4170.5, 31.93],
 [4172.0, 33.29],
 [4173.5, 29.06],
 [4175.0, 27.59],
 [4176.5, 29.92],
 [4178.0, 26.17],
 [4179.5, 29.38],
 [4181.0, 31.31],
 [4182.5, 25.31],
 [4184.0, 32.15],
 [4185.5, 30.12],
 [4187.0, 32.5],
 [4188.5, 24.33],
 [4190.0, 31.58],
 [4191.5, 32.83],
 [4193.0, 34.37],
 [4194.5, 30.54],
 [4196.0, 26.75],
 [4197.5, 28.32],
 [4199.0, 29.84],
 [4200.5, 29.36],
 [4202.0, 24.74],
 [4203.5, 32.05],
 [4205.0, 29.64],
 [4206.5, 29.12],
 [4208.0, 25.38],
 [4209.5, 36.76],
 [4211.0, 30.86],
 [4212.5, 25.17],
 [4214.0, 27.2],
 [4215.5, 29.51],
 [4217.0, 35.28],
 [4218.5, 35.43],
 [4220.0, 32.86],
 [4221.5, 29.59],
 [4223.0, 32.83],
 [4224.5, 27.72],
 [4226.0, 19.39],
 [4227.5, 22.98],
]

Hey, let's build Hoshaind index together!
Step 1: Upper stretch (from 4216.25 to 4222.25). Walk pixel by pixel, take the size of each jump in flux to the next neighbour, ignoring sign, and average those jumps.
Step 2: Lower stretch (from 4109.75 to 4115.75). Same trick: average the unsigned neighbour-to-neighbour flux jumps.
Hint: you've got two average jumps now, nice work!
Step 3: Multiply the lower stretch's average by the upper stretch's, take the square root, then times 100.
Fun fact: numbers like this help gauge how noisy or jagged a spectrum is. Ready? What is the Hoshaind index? 258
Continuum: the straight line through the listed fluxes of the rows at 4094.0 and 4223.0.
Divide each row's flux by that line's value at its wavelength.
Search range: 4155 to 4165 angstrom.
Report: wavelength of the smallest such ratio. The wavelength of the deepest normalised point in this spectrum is 4155.5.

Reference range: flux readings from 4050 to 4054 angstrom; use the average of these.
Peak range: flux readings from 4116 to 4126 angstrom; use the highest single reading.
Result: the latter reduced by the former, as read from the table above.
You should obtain 3.5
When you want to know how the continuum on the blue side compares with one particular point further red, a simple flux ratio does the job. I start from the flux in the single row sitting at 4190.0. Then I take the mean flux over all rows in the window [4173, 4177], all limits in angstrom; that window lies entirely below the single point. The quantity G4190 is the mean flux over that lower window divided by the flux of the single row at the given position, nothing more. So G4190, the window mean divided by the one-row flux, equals 0.91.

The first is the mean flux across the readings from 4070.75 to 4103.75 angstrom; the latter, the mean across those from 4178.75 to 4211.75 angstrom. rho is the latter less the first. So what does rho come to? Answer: -1.2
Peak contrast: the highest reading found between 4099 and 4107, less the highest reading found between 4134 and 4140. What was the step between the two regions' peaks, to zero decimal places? -2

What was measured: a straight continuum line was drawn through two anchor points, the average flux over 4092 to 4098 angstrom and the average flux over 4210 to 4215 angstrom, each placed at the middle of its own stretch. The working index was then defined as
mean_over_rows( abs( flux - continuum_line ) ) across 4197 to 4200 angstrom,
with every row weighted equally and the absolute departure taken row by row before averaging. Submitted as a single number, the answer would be 0.8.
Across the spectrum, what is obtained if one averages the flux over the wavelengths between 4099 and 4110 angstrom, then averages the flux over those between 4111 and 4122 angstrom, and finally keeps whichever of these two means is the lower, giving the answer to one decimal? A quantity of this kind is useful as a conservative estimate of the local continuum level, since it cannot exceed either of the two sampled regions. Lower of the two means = 26.8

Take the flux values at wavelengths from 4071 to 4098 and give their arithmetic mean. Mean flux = 32.2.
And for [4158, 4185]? 29.6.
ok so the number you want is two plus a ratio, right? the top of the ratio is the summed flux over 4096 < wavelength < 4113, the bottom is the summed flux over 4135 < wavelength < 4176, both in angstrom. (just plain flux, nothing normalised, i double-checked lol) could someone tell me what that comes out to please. 2.4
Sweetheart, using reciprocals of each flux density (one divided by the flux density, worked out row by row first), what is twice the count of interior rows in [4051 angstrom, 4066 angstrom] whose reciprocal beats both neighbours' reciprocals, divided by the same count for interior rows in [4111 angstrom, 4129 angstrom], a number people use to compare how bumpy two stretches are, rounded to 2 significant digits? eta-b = 1.5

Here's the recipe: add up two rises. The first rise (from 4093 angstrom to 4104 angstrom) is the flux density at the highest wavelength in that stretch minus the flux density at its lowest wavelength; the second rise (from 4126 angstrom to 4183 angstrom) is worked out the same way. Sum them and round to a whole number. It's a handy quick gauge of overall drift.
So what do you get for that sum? -22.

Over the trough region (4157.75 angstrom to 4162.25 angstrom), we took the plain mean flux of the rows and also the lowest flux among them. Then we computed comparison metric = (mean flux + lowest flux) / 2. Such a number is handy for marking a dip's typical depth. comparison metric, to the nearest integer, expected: 31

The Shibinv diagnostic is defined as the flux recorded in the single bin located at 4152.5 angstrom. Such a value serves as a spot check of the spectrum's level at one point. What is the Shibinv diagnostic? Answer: 30.74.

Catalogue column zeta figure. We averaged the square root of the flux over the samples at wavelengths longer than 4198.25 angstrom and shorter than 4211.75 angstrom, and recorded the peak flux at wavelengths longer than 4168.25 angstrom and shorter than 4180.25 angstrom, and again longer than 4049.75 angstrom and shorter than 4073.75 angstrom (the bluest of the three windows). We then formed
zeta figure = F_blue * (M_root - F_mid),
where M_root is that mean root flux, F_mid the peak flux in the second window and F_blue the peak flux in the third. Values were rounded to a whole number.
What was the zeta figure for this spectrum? -1046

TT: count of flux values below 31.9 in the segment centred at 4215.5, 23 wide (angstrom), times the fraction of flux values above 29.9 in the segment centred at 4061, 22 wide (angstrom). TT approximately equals 6.0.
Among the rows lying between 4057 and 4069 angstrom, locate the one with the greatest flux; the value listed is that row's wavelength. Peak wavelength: 4058.0 angstrom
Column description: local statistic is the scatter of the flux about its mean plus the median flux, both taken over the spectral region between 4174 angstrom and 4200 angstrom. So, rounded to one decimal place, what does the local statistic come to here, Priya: 32.7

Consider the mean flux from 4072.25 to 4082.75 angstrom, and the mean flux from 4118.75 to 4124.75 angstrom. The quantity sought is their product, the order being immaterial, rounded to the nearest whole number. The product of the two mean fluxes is 969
